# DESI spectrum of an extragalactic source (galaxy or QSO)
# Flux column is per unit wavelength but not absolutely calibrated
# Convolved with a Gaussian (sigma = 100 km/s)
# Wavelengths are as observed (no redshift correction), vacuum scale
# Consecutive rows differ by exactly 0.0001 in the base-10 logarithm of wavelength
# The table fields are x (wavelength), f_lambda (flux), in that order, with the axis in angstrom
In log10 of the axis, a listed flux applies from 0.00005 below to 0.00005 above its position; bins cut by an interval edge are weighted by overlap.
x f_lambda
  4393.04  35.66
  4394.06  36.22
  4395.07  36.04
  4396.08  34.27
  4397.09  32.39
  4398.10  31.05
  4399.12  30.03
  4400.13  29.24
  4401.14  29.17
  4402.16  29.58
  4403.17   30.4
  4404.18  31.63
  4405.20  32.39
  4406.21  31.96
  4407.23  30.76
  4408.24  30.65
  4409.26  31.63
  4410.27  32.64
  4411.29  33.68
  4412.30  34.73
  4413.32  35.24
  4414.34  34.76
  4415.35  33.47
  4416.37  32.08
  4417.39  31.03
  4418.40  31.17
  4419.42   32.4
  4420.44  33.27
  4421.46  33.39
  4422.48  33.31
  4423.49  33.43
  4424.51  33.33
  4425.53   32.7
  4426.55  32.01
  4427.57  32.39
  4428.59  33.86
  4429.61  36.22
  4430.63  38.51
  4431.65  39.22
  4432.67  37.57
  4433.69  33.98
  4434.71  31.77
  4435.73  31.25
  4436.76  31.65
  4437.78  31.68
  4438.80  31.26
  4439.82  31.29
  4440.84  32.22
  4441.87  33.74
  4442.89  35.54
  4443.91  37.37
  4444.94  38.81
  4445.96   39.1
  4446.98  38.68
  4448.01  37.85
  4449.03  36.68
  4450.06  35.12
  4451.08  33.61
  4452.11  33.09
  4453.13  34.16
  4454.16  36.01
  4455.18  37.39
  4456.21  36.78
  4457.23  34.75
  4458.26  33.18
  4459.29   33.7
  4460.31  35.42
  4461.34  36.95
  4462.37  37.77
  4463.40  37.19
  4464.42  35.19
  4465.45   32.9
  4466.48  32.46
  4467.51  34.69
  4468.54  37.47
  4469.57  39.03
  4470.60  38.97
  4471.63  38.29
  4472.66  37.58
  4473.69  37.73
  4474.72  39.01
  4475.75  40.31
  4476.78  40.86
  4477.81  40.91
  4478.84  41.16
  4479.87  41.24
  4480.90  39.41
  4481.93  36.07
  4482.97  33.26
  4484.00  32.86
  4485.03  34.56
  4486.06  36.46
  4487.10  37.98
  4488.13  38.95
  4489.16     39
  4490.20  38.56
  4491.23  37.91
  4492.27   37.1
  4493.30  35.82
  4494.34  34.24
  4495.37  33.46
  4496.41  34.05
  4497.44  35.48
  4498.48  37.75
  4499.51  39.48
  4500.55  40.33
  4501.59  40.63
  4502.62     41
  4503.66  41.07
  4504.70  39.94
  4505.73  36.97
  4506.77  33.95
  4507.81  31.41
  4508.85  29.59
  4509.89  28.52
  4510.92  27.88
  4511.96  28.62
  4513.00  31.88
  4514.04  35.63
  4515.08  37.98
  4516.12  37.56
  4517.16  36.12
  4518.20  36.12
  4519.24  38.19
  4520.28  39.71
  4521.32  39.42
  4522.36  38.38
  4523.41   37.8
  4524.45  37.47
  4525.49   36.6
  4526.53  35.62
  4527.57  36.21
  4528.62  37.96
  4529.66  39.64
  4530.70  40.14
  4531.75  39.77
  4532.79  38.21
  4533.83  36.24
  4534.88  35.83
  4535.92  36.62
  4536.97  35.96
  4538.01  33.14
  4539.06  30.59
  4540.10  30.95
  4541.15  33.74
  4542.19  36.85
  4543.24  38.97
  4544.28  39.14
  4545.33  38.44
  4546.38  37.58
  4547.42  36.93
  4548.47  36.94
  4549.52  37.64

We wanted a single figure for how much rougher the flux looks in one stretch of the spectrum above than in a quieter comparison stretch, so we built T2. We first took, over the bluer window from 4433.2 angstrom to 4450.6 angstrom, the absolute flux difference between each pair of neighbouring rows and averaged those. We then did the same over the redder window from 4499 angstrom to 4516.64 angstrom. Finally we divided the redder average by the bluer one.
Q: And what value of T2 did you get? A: 1.6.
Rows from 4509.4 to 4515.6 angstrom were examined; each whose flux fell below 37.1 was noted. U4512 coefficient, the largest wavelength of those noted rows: 4514.04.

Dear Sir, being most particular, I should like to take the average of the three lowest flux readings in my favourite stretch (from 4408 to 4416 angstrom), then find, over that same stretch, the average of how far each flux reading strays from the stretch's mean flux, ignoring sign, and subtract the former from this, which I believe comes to -30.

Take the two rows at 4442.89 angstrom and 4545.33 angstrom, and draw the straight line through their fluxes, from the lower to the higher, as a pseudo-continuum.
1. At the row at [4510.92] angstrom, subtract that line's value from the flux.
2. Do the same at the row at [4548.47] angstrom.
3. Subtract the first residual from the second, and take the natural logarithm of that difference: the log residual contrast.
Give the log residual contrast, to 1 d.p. 2.1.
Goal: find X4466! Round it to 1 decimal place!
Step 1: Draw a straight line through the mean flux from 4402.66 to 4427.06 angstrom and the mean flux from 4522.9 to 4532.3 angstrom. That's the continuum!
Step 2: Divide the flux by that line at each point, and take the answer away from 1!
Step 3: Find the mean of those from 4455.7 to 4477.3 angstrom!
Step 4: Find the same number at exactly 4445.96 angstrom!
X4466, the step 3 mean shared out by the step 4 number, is 0.3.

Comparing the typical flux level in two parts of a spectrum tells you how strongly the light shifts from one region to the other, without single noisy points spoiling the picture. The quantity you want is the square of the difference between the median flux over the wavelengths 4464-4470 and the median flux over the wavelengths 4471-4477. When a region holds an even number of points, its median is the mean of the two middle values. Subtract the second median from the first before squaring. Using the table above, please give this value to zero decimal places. 14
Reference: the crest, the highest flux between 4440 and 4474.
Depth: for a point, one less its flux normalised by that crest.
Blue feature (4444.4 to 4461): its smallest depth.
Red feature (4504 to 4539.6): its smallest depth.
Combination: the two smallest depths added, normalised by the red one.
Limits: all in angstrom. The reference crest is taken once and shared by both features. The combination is 1.0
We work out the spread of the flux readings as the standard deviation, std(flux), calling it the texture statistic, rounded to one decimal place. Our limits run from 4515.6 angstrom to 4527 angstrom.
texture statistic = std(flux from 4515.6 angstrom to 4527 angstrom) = 1.3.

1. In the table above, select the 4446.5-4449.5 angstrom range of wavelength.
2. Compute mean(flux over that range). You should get 38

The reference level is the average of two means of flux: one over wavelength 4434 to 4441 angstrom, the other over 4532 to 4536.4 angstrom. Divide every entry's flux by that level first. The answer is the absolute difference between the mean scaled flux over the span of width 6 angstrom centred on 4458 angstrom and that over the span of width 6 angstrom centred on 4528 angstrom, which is 0.073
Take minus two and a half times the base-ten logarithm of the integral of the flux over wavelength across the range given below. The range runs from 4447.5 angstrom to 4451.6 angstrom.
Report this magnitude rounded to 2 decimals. -5.42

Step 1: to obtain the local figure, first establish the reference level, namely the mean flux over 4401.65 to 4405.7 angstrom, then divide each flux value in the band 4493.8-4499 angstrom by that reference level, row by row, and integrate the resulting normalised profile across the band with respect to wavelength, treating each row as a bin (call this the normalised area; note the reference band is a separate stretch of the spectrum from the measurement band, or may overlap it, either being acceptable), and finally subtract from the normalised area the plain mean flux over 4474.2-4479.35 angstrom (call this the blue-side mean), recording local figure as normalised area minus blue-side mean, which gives -34.6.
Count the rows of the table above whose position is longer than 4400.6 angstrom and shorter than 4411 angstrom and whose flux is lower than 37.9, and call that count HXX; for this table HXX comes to 10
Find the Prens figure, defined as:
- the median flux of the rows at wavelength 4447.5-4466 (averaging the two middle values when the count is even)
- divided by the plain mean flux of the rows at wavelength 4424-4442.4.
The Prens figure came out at 1.05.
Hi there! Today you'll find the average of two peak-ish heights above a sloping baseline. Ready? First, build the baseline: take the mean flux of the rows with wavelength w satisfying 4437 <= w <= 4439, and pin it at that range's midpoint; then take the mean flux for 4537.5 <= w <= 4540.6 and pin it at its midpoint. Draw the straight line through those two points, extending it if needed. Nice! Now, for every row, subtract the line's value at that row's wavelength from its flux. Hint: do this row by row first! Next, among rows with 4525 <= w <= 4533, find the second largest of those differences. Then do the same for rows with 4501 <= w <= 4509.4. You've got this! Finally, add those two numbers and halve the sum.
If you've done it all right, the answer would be 9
